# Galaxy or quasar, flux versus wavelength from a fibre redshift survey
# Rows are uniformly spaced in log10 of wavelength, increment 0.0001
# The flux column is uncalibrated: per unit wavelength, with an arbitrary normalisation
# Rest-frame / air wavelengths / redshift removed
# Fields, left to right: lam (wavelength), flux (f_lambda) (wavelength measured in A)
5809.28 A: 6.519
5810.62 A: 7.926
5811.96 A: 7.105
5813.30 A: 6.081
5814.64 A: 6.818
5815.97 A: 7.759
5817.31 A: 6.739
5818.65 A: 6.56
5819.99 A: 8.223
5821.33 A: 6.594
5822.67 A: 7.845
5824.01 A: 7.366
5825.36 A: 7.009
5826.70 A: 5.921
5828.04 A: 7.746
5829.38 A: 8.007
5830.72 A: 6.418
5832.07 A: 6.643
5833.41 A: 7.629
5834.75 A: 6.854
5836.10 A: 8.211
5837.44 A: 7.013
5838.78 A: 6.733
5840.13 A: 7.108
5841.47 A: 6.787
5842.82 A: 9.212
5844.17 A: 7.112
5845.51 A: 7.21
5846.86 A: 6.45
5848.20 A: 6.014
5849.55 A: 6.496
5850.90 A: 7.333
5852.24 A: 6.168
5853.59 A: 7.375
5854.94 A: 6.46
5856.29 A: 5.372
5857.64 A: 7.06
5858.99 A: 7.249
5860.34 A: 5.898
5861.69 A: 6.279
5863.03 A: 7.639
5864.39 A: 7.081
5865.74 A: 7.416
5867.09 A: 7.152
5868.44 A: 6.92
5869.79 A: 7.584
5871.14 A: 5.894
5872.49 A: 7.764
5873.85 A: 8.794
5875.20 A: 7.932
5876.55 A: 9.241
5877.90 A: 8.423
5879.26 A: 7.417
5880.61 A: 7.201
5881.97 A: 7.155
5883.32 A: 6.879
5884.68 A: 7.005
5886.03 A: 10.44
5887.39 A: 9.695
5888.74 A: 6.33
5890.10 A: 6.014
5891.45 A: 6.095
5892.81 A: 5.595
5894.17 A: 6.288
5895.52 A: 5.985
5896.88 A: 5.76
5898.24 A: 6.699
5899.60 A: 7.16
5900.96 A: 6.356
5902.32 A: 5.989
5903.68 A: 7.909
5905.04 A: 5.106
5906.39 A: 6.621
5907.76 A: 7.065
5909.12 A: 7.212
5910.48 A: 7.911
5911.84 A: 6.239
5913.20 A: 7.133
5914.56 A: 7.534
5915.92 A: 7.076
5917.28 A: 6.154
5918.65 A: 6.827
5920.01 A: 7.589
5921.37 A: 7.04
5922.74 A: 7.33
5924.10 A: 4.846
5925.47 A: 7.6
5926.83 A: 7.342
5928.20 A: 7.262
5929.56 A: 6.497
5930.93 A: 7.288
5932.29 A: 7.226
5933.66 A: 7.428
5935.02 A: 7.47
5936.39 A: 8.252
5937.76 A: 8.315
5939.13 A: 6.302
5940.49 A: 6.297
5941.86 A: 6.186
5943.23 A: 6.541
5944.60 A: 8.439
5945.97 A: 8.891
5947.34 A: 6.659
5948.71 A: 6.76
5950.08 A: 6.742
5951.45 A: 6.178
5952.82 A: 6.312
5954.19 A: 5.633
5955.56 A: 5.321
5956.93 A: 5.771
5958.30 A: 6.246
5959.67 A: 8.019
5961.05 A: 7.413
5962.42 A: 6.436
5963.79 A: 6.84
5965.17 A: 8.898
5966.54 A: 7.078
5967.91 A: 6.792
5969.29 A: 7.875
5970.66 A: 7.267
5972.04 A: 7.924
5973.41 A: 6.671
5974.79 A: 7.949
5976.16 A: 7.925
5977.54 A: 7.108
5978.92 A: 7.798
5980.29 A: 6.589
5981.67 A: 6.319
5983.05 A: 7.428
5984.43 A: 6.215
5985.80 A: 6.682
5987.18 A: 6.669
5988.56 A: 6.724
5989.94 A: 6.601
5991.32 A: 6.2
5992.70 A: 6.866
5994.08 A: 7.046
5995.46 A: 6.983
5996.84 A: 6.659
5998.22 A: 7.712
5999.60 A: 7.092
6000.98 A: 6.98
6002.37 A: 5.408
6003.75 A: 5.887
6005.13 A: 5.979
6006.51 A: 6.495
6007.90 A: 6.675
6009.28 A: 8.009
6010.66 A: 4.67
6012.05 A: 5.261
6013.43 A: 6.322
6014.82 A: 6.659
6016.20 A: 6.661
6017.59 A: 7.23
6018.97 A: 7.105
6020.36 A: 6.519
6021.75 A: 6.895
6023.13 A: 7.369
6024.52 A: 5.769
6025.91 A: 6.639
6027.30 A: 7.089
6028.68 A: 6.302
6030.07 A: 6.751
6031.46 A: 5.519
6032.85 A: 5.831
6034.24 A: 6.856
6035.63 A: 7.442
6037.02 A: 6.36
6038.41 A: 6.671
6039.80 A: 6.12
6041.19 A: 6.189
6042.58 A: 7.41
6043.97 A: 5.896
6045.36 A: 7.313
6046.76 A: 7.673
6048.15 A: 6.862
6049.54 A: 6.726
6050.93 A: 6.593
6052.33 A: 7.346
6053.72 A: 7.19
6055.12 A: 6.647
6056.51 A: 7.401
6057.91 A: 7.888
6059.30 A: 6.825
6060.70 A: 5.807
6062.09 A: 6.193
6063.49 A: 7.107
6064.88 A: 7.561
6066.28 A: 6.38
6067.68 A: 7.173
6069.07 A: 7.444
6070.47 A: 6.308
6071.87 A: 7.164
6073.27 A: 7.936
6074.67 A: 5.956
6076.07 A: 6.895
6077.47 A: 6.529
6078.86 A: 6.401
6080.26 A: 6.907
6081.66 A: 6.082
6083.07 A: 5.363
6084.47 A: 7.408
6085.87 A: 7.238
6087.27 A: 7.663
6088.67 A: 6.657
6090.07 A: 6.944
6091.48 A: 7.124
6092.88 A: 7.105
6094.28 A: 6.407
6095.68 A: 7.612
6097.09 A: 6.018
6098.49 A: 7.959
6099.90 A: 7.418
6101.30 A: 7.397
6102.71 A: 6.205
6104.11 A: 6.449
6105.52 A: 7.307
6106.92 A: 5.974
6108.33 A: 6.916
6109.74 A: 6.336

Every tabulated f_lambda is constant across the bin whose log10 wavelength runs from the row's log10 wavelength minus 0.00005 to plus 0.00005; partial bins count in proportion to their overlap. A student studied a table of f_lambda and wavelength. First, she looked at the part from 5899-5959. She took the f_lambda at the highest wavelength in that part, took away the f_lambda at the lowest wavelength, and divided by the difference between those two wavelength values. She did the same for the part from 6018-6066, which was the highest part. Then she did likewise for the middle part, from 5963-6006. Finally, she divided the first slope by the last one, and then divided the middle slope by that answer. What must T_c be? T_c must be 0.013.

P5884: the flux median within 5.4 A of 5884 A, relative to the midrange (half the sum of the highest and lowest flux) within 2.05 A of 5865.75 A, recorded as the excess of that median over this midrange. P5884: -0.1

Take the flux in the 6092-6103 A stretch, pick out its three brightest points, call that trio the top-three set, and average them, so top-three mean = 7.7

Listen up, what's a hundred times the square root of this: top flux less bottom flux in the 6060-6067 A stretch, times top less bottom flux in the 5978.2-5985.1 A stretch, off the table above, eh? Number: 167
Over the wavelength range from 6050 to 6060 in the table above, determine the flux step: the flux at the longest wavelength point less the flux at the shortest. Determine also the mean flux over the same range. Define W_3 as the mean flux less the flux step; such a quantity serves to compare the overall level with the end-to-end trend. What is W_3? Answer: 6.9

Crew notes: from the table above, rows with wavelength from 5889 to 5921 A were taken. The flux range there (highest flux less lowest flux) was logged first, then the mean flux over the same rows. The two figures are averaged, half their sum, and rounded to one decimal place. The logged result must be 4.7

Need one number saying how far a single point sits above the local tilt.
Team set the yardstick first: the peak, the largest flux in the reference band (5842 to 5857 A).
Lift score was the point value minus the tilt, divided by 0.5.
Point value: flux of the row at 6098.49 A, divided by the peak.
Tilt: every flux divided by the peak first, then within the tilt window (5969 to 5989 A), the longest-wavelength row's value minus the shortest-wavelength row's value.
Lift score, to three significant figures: 1.98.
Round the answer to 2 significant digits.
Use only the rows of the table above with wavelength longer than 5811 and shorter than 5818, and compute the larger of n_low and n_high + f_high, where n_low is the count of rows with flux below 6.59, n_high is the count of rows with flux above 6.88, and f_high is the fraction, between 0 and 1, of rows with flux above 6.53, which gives 2.8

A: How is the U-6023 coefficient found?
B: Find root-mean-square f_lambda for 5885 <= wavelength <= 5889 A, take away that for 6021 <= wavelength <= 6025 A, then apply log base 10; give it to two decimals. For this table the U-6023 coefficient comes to 0.36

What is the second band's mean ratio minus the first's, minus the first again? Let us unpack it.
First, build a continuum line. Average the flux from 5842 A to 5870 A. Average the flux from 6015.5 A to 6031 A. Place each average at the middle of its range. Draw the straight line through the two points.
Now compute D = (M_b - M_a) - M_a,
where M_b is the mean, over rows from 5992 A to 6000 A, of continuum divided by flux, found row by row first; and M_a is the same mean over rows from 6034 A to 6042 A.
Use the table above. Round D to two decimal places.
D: -1.09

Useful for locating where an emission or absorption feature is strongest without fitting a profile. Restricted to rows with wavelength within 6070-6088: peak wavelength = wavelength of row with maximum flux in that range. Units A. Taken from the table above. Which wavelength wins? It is 6073.27 A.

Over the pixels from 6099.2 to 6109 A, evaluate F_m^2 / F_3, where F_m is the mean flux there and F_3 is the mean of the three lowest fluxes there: 7.47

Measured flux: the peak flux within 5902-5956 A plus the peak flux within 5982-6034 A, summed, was 16.9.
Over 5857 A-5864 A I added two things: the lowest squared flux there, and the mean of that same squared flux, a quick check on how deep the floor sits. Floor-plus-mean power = 82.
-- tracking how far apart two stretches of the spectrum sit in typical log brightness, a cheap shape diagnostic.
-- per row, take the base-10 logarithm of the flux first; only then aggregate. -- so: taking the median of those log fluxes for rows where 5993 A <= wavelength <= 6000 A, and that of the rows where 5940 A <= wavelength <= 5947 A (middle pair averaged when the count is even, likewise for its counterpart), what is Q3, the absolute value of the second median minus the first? 0.032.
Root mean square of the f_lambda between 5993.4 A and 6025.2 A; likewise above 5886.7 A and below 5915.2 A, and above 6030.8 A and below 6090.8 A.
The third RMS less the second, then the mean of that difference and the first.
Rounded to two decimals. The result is 3.34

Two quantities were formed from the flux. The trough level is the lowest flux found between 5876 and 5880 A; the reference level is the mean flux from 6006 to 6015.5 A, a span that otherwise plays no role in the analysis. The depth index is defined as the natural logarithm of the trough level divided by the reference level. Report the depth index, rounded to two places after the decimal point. 0.16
